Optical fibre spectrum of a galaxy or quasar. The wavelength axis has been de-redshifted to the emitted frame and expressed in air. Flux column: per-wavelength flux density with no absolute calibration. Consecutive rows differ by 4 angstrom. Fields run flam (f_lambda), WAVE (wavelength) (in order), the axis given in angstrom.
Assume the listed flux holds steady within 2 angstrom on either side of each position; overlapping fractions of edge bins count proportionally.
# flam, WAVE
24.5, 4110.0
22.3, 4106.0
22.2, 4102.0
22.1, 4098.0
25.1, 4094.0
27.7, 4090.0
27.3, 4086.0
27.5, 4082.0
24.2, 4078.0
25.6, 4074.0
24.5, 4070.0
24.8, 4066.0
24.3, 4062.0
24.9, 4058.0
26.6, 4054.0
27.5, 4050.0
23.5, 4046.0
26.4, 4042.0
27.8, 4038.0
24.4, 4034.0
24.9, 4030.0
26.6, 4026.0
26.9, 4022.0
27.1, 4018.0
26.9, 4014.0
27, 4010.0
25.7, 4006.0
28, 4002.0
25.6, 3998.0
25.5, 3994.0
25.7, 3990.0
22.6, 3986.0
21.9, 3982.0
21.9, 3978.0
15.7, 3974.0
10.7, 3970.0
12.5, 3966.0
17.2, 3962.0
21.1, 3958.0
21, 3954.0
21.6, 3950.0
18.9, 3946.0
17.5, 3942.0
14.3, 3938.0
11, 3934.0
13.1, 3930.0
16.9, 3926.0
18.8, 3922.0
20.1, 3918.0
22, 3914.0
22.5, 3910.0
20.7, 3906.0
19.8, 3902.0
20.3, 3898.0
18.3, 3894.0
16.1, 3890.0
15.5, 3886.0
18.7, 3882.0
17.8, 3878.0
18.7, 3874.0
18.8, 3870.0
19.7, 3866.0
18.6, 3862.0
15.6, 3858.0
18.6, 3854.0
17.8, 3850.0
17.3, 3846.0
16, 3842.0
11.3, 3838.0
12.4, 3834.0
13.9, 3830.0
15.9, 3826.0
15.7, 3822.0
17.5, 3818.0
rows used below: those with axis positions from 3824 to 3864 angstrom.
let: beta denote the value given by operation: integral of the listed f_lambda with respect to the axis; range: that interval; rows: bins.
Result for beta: 630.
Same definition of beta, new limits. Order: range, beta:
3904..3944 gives 708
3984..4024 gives 1044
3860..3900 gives 730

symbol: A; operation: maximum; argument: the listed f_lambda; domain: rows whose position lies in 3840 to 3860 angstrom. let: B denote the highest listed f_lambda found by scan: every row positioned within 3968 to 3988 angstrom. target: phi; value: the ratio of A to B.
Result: 0.82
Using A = 18.6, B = 22.6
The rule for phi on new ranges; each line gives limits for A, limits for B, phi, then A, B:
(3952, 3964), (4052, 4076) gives 0.79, 21.1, 26.6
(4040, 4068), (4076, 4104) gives 0.99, 27.5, 27.7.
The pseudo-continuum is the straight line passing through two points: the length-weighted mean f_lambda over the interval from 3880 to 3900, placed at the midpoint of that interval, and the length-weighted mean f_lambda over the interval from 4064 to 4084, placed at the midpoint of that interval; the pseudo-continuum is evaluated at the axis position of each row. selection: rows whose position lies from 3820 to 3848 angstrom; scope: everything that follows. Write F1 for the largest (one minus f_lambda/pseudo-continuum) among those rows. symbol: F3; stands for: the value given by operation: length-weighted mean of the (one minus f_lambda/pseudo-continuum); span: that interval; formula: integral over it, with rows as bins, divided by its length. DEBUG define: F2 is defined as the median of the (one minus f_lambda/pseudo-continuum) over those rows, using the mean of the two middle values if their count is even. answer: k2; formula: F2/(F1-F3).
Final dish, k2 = -0.05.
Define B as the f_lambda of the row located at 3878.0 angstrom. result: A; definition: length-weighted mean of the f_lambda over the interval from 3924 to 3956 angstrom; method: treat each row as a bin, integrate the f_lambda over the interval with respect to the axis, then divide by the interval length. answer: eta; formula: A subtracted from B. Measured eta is 1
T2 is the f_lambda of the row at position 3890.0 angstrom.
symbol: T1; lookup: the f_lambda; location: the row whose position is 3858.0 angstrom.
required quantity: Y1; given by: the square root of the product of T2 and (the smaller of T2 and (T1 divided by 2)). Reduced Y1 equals 11.2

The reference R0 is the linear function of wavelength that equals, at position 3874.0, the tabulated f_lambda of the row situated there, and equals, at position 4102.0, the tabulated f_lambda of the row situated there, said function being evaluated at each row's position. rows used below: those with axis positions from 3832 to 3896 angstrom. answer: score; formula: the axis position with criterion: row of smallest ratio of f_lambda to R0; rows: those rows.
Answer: 3838.0 angstrom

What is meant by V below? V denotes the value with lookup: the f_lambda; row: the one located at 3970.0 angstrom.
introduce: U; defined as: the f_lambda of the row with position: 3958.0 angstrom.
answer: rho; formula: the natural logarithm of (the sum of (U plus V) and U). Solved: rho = 3.97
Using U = 21.1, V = 10.7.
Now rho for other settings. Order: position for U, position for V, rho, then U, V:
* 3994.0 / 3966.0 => 4.15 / 25.5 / 12.5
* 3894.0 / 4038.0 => 4.17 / 18.3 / 27.8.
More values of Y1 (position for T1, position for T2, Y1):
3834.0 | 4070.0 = 12.3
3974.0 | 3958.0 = 12.9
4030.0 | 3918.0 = 15.8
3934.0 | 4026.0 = 12.1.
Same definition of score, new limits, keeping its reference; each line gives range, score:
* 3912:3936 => 3934.0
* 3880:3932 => 3930.0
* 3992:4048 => 4046.0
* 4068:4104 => 4098.0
